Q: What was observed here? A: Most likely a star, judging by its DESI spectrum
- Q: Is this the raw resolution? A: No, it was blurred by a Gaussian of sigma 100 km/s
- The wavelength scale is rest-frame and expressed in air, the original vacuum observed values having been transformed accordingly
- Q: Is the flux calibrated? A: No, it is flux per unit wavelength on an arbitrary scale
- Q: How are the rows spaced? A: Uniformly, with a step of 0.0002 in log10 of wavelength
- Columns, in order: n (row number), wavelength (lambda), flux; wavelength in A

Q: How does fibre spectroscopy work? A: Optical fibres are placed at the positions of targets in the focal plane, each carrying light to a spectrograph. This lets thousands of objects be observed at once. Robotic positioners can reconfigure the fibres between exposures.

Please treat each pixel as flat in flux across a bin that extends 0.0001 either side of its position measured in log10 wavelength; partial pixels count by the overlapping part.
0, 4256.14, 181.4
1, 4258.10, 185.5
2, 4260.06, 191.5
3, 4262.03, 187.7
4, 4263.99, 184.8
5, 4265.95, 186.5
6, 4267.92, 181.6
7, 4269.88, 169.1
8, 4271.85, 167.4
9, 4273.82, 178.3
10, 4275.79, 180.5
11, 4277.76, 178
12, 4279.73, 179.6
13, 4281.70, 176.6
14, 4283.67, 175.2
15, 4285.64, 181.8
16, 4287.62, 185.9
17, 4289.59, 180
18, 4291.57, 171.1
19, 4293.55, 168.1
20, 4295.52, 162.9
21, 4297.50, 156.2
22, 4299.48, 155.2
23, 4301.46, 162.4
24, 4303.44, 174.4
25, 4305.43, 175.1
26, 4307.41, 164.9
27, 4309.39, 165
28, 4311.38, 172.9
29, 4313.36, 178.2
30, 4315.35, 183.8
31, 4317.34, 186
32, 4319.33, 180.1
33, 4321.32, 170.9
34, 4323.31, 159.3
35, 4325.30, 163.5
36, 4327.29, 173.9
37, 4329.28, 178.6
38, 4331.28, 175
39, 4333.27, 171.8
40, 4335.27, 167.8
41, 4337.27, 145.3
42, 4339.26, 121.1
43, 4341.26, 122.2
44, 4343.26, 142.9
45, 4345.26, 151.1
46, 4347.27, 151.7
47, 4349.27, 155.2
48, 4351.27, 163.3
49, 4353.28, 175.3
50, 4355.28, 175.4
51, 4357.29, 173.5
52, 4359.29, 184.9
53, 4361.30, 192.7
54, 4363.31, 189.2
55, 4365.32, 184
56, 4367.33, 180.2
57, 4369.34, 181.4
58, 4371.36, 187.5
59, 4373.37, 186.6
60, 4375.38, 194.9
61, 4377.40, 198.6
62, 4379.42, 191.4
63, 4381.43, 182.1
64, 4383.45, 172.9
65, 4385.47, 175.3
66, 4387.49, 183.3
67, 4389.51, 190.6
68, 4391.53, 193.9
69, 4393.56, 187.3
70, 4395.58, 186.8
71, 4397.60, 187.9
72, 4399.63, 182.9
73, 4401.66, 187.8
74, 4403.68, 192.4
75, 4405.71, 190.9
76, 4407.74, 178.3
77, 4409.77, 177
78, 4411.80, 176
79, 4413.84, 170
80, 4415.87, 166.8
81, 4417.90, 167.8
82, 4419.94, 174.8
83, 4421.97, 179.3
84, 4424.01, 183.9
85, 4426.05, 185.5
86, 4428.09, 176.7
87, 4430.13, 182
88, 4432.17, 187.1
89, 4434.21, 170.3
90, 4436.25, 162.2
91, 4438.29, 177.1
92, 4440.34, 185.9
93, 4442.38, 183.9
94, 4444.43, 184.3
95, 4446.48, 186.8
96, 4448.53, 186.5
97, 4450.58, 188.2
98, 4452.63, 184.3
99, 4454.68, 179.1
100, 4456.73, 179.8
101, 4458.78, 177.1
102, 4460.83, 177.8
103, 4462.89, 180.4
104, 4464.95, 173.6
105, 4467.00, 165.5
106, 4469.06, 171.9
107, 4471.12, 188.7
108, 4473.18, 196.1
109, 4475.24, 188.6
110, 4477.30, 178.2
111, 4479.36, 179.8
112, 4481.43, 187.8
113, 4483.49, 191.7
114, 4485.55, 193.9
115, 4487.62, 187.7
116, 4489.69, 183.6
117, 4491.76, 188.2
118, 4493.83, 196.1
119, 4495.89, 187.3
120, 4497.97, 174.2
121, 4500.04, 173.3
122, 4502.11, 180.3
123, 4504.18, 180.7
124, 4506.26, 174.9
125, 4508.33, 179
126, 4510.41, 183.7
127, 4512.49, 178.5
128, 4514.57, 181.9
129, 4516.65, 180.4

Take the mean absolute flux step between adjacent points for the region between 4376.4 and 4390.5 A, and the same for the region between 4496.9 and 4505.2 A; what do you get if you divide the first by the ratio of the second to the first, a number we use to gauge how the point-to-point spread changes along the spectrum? 18.9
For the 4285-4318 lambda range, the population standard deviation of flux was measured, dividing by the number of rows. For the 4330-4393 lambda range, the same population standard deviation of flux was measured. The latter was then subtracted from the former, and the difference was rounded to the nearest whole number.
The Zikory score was -10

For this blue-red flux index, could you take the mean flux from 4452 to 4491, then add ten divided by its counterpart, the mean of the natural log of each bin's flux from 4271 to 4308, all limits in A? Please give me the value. 184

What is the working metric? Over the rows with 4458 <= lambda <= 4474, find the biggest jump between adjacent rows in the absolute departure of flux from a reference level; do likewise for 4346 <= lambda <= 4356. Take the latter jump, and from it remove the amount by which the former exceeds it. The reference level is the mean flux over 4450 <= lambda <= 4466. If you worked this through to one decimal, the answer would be 15.9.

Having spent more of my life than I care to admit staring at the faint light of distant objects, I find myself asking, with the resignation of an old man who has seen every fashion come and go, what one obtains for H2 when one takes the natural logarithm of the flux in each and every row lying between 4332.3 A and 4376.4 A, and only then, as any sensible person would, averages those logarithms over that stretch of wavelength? 5.12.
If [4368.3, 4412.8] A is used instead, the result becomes 5.22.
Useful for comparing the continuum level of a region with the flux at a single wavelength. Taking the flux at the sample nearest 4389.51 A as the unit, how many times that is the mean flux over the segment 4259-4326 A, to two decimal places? 0.92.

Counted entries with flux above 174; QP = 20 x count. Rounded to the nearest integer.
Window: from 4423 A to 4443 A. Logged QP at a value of 160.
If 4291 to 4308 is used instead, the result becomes 40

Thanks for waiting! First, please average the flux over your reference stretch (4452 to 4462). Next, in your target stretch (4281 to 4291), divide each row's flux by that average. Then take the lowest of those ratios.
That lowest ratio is 0.98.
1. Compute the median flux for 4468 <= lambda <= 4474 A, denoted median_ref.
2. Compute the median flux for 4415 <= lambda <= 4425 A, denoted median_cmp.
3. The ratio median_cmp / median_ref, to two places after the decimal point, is 0.93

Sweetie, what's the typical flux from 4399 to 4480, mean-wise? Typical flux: 180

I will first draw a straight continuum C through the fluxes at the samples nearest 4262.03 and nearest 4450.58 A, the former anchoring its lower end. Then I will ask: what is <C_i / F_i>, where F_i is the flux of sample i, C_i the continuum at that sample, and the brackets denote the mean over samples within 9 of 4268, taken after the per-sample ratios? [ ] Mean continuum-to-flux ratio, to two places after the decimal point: 1.04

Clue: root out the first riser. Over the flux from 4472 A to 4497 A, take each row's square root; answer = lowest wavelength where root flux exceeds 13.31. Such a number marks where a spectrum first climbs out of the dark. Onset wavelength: 4473.18 A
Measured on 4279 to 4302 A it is 4279.73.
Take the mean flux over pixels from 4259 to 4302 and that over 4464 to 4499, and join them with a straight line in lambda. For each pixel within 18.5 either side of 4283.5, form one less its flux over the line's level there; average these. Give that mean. 0.012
